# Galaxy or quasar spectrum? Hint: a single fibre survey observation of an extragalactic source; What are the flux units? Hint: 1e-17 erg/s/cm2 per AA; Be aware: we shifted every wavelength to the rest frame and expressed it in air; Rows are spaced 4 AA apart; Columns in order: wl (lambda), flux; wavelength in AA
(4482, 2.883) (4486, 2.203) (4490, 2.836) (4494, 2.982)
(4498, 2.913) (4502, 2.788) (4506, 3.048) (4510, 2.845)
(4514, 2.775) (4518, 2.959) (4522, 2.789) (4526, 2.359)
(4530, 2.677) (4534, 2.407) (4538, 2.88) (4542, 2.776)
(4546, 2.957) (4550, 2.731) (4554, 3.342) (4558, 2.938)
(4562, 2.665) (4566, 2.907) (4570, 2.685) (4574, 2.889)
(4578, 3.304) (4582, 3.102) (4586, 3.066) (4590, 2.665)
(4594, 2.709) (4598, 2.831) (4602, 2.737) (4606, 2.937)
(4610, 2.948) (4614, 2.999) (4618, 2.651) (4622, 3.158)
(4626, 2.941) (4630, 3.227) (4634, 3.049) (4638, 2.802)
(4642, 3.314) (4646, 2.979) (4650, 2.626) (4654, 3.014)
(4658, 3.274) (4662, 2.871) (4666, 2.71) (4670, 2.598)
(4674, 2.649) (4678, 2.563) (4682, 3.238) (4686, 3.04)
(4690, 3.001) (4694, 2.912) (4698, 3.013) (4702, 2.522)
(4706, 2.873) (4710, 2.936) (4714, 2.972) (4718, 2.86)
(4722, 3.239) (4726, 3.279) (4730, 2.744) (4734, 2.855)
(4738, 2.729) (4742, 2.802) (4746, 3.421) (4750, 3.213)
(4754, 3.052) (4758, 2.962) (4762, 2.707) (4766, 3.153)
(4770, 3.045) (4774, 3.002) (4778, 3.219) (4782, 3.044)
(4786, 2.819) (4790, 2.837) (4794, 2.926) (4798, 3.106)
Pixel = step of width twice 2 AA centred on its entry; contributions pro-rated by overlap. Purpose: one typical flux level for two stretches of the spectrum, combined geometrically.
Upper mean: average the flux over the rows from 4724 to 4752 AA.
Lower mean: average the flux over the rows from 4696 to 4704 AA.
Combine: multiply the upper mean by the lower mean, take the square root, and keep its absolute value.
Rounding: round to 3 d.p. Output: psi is 2.884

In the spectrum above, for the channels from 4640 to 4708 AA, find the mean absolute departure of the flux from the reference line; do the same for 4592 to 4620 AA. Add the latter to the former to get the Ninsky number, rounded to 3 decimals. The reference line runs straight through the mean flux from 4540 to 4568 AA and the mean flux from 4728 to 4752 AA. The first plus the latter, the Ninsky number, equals 0.330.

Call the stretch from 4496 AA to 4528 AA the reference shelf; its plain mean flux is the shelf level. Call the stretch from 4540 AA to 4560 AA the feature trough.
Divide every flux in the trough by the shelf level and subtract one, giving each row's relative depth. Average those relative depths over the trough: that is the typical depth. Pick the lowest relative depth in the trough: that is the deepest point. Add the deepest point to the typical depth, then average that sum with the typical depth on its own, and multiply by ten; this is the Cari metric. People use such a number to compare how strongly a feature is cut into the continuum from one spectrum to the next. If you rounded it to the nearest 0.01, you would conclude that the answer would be 0.36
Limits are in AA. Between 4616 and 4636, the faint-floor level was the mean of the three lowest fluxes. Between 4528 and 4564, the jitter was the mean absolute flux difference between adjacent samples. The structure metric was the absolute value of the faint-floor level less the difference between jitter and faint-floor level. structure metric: 5.44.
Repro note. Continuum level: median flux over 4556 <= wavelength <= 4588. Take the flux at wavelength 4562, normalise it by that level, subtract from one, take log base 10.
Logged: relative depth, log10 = -1.05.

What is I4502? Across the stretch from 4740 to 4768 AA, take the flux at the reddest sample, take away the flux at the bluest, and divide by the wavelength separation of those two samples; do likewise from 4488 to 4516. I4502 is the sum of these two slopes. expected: 0.0121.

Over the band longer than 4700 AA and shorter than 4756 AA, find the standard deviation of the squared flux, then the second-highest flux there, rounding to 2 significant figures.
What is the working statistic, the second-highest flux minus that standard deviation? 1.8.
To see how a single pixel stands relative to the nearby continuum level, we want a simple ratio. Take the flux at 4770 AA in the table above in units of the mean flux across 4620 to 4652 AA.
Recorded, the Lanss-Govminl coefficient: 1.01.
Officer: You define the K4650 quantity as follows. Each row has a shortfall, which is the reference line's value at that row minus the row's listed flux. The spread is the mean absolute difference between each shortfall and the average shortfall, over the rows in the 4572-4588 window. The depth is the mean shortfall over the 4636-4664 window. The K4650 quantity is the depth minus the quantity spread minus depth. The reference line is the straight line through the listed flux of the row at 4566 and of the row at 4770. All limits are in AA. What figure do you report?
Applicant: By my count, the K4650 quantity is -0.151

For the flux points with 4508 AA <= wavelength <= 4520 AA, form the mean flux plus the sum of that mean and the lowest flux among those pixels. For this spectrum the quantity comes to 8.49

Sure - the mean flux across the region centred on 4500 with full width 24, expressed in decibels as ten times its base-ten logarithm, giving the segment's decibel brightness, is 4.63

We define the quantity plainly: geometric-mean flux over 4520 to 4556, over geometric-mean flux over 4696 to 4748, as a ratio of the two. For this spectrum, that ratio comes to 0.94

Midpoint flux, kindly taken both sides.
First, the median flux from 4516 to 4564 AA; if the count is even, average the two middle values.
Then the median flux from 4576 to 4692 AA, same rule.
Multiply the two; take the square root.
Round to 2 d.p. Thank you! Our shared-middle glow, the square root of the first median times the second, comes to 2.86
